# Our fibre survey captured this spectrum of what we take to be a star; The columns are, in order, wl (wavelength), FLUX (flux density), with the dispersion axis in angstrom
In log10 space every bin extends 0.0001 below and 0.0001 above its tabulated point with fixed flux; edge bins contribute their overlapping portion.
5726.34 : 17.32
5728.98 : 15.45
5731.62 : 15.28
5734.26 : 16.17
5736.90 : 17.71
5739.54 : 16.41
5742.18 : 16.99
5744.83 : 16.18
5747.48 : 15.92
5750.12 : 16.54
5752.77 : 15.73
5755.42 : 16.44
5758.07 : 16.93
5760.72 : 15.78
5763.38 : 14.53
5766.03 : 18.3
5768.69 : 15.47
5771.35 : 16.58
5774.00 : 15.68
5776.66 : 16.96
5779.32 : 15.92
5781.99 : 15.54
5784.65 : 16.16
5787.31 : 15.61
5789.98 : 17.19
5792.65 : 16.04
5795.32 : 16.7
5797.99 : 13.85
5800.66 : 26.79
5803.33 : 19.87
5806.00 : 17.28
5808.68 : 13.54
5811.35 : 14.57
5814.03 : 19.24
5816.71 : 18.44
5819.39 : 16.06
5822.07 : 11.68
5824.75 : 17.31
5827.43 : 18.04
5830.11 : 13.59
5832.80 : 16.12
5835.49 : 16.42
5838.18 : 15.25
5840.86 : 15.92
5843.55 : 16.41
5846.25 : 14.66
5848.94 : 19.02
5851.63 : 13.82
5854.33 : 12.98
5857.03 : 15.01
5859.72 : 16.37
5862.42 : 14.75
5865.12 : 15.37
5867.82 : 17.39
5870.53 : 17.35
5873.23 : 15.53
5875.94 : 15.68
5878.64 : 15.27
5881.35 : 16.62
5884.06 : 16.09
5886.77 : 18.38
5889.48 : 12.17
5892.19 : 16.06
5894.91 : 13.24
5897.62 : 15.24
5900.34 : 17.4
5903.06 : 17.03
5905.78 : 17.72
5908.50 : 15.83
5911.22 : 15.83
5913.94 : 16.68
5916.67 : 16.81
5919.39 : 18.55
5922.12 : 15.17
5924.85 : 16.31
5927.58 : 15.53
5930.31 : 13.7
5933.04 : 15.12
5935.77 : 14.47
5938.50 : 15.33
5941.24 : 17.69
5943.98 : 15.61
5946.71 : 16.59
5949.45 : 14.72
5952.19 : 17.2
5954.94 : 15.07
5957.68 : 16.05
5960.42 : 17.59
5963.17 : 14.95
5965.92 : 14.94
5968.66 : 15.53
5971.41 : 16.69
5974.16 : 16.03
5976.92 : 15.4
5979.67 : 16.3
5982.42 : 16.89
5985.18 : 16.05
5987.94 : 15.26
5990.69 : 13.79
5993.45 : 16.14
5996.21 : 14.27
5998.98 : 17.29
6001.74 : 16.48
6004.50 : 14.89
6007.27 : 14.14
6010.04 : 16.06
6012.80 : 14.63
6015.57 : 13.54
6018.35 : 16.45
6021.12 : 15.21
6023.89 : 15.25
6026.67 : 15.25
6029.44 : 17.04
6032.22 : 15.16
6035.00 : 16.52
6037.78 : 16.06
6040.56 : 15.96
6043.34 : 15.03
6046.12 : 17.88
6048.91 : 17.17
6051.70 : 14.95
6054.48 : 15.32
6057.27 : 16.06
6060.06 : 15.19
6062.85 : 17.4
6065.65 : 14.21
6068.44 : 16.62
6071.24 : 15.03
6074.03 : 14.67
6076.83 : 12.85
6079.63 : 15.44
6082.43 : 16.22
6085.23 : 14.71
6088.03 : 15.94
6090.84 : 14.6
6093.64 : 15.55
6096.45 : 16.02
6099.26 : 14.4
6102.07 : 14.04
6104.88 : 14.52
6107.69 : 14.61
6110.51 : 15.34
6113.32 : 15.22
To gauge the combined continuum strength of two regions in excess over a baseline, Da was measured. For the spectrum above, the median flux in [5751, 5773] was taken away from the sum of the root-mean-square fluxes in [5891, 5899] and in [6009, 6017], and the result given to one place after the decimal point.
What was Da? 13.6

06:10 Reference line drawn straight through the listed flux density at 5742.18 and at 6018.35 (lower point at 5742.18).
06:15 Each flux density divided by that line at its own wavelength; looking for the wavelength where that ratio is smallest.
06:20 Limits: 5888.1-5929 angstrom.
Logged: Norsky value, 5889.48 angstrom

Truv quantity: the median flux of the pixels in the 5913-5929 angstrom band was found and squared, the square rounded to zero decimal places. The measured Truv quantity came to 272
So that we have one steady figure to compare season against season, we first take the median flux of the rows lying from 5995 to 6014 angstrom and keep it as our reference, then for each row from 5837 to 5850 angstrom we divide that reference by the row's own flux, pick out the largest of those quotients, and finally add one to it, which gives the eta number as 2.02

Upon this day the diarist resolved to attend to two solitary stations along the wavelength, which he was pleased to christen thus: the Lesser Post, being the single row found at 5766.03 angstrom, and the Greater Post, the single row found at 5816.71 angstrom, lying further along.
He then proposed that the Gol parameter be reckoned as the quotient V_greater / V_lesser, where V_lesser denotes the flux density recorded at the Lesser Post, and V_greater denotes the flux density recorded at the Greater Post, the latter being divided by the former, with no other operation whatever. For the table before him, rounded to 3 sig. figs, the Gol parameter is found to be 1.01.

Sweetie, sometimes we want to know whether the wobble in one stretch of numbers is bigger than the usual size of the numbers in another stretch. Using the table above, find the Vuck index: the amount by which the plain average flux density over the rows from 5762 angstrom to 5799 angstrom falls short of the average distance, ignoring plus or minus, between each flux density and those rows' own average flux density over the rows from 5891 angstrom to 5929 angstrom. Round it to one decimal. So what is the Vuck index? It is -15.1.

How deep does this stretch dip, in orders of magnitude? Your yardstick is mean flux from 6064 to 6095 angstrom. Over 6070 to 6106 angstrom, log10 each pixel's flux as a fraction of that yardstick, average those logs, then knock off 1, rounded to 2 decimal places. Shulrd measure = -1.01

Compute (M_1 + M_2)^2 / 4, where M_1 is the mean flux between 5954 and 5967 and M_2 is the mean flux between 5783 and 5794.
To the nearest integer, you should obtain 256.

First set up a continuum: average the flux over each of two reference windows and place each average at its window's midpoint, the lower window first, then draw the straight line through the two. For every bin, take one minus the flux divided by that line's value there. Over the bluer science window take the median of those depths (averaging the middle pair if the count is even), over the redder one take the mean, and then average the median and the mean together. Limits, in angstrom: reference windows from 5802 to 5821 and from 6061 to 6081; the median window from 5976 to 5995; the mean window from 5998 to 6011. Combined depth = -0.013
